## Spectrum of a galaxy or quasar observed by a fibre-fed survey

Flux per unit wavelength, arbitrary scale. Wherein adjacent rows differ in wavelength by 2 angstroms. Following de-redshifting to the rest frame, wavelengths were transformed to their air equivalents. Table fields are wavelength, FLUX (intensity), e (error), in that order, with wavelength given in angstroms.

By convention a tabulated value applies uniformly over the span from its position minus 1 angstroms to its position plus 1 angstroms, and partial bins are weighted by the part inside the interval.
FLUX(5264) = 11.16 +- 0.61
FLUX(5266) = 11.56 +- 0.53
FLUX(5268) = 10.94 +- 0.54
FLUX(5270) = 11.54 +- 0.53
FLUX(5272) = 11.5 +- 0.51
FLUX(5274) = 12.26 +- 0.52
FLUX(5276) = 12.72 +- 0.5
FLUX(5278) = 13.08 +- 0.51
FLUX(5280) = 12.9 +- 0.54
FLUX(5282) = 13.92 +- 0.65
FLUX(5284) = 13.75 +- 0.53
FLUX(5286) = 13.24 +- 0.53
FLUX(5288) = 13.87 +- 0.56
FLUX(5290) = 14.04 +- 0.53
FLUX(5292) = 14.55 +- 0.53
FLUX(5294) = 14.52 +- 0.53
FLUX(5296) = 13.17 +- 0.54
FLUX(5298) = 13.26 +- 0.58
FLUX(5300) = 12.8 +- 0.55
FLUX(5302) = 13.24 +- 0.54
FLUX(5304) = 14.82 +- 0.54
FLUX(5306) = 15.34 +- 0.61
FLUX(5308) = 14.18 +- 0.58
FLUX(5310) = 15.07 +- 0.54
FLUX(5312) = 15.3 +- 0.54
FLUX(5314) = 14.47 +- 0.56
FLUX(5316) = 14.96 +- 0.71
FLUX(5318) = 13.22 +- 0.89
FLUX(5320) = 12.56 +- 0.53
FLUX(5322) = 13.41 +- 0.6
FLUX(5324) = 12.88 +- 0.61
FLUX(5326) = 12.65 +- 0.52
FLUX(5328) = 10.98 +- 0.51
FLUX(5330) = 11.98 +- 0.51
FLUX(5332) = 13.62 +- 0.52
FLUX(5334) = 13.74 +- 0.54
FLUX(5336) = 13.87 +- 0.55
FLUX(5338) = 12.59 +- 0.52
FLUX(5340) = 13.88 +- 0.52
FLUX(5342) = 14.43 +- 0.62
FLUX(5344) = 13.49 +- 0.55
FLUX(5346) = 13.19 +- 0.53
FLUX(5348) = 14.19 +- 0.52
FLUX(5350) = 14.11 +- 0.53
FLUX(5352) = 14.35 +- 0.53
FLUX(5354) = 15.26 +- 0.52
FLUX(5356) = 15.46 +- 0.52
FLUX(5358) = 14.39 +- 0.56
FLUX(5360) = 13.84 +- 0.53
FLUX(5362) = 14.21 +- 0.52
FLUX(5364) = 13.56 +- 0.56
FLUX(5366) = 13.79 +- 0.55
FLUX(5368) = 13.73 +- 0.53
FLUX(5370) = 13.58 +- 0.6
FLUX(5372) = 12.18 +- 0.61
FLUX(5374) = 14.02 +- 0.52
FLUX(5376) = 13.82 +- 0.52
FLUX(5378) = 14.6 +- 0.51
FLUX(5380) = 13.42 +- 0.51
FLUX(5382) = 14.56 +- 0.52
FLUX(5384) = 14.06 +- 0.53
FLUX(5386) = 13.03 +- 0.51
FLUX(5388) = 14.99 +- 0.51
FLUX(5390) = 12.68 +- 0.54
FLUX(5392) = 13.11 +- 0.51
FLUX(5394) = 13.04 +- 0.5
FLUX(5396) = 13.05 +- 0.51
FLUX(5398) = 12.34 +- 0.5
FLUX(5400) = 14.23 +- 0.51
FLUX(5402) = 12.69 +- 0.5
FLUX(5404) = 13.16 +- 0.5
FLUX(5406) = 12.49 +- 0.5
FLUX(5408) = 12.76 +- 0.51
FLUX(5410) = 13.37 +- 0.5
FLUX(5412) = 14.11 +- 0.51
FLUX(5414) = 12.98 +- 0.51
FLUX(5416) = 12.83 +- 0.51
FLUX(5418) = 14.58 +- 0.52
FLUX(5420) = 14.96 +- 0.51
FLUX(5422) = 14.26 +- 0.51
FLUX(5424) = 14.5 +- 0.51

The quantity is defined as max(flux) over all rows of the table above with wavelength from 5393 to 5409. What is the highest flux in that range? 14.23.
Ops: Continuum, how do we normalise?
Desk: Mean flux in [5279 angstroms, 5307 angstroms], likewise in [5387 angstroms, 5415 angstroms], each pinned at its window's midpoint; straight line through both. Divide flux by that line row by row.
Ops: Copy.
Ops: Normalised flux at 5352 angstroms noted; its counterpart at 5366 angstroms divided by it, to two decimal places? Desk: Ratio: 0.97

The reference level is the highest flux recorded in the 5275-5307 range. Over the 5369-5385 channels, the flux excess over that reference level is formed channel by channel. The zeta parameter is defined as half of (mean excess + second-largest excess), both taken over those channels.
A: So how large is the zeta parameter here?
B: -1.2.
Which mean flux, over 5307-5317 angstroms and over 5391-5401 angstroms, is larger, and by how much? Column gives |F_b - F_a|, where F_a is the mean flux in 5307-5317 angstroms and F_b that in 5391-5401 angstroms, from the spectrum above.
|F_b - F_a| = 1.6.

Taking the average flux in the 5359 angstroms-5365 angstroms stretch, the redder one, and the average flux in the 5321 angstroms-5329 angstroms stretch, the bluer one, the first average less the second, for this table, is 1.4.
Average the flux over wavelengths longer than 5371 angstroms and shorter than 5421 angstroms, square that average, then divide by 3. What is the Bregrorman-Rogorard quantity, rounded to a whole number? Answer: 61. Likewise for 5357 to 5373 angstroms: 62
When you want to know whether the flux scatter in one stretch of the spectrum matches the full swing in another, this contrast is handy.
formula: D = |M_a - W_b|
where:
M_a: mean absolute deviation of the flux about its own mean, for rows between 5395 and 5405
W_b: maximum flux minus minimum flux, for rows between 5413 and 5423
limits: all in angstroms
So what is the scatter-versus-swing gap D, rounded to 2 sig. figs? 1.6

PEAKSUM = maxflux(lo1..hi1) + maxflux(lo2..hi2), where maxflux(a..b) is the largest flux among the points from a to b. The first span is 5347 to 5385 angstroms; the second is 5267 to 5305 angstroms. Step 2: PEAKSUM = 30.3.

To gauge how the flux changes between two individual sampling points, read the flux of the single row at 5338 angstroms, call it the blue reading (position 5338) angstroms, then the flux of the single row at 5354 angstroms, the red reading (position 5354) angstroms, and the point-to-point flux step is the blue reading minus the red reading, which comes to -2.7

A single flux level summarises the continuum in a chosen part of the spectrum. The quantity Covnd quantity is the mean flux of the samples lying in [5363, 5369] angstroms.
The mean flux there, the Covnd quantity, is 13.7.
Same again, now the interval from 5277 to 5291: 13.5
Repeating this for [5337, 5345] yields 13.6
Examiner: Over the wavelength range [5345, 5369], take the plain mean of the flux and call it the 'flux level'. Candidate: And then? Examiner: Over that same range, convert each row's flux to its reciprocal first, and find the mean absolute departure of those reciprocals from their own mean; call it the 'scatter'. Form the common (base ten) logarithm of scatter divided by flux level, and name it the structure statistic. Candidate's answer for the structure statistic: -3.79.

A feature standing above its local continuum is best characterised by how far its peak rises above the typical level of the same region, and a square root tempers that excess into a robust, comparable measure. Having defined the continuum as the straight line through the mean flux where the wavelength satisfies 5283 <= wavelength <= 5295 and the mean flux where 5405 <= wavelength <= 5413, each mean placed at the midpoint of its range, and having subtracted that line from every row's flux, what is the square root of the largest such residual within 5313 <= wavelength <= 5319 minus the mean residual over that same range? 0.86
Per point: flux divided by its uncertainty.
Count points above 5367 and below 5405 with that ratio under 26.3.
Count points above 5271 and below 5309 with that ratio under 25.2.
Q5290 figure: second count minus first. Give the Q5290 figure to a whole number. 2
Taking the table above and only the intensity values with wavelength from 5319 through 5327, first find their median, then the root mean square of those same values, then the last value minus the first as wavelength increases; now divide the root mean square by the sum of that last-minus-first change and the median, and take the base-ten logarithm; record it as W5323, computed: 0.00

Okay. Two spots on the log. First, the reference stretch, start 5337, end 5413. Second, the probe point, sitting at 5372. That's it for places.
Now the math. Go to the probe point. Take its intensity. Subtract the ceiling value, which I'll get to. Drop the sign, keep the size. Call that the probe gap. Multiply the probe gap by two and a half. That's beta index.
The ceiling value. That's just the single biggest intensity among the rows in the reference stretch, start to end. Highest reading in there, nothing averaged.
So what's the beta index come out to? 8.2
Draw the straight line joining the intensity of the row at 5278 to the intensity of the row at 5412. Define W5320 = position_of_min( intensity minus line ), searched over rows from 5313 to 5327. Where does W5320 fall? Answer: 5320 angstroms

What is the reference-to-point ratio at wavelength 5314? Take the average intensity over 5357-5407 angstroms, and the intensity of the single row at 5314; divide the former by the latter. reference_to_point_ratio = 0.94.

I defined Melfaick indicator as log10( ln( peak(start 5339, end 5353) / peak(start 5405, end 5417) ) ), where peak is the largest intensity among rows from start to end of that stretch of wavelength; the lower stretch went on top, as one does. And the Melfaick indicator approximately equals -1.65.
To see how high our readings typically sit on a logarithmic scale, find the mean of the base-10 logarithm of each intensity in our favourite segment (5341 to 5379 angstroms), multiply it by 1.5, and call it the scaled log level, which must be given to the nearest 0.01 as 1.72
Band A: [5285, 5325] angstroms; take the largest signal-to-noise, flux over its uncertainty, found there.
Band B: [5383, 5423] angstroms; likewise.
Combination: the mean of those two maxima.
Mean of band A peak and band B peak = 28.9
